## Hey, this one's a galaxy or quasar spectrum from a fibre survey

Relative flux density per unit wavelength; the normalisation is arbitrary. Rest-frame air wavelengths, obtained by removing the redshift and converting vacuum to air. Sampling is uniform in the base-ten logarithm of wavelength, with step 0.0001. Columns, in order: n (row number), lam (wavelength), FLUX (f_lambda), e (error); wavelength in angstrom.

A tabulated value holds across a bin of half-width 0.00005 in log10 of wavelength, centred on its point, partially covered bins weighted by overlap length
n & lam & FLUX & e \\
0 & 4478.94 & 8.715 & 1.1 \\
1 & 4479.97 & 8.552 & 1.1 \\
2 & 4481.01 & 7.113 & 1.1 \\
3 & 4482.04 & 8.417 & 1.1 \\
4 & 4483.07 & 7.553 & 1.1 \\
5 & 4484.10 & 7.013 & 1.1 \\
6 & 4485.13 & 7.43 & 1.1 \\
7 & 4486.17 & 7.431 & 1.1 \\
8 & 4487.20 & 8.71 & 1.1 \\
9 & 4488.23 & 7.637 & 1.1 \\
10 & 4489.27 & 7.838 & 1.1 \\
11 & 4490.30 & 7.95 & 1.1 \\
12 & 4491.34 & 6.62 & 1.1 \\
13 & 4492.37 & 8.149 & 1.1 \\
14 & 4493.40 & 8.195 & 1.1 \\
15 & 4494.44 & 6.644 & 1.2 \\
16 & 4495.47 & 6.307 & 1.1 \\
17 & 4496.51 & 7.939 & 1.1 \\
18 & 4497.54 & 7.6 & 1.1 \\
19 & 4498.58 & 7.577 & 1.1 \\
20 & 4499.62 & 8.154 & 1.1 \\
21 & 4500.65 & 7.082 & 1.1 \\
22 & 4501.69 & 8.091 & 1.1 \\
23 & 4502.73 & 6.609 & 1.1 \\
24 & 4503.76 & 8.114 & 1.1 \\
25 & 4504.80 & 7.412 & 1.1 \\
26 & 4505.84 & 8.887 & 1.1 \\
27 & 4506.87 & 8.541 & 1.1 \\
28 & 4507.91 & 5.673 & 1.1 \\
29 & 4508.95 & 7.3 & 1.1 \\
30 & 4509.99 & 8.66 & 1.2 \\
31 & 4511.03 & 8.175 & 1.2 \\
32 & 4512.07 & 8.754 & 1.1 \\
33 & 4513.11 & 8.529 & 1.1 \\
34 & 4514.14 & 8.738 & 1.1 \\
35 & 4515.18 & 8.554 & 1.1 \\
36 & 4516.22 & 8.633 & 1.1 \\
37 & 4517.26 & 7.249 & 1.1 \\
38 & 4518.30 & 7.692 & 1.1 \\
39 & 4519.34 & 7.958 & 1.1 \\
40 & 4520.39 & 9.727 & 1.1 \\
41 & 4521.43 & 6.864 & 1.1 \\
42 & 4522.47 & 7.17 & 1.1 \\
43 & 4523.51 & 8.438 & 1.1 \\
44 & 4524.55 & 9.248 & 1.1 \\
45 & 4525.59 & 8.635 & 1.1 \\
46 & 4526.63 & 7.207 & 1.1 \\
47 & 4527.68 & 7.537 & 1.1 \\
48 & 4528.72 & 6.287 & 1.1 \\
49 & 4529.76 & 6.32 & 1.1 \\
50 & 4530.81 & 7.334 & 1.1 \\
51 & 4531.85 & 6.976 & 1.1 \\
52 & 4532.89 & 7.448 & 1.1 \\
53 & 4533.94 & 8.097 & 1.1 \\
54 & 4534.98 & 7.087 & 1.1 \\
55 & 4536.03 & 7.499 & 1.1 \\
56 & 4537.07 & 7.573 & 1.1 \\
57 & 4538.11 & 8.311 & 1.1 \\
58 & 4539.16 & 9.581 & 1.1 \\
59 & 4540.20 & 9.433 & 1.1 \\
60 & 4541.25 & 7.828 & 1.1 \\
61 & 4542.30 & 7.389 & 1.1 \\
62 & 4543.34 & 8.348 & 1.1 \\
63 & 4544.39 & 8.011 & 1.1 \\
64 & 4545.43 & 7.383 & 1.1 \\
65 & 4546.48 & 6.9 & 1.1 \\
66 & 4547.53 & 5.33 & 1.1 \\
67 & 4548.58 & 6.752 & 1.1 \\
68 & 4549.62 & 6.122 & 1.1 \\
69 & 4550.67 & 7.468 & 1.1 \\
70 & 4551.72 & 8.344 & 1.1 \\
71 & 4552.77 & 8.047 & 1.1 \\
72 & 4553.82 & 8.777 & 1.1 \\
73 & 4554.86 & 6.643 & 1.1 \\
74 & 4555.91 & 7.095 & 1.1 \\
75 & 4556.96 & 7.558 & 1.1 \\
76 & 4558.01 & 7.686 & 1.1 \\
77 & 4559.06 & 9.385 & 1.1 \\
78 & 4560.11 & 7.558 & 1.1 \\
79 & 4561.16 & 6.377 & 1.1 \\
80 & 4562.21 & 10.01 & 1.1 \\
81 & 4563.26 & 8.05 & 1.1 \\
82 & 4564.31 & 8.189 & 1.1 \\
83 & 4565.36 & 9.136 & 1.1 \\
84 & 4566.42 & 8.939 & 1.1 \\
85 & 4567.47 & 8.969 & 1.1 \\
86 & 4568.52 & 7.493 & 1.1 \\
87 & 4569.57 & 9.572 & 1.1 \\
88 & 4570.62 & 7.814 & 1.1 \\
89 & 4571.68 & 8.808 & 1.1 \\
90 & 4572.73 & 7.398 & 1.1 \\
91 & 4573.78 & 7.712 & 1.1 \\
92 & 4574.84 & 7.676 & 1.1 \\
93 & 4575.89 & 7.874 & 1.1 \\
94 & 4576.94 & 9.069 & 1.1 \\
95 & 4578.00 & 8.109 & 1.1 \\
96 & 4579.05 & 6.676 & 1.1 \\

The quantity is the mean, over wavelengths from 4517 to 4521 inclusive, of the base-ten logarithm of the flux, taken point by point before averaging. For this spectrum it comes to 0.909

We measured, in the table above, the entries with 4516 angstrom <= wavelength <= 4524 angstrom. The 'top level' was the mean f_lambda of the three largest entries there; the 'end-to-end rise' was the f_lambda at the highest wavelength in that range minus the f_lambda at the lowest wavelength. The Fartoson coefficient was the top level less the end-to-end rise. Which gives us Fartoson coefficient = 9.1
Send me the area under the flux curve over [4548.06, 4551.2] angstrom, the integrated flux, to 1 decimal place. 21.3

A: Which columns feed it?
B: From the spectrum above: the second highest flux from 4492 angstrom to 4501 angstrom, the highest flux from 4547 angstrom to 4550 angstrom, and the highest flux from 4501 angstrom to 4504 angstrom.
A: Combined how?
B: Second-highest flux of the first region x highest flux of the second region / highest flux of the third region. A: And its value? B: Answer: 6.8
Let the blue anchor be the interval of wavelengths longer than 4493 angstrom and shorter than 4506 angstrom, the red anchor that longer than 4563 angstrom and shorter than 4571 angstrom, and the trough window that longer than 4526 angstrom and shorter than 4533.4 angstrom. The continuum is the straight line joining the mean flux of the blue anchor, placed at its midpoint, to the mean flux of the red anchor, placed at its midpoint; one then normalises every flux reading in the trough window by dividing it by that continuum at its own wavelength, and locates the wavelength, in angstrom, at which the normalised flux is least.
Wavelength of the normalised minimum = 4528.72 angstrom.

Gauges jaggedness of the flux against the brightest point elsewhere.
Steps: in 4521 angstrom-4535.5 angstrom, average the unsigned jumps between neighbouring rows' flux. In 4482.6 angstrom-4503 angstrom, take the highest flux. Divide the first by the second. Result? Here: 0.084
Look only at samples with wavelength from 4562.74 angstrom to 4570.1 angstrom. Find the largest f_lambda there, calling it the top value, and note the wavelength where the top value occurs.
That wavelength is 4569.57 angstrom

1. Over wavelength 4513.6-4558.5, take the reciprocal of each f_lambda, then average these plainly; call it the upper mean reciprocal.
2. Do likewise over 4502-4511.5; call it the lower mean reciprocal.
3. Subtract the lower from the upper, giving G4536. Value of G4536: 0.000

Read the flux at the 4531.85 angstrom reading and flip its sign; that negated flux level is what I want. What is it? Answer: -7.0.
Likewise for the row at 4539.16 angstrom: -9.6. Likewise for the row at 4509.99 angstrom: -8.7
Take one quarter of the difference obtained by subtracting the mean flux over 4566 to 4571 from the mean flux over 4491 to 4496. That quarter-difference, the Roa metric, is -0.34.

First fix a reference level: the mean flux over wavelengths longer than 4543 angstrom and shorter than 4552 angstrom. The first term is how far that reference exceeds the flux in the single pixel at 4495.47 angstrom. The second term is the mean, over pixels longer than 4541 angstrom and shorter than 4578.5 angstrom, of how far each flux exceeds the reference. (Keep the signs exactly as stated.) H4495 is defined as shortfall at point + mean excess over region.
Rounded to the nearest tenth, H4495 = 1.6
